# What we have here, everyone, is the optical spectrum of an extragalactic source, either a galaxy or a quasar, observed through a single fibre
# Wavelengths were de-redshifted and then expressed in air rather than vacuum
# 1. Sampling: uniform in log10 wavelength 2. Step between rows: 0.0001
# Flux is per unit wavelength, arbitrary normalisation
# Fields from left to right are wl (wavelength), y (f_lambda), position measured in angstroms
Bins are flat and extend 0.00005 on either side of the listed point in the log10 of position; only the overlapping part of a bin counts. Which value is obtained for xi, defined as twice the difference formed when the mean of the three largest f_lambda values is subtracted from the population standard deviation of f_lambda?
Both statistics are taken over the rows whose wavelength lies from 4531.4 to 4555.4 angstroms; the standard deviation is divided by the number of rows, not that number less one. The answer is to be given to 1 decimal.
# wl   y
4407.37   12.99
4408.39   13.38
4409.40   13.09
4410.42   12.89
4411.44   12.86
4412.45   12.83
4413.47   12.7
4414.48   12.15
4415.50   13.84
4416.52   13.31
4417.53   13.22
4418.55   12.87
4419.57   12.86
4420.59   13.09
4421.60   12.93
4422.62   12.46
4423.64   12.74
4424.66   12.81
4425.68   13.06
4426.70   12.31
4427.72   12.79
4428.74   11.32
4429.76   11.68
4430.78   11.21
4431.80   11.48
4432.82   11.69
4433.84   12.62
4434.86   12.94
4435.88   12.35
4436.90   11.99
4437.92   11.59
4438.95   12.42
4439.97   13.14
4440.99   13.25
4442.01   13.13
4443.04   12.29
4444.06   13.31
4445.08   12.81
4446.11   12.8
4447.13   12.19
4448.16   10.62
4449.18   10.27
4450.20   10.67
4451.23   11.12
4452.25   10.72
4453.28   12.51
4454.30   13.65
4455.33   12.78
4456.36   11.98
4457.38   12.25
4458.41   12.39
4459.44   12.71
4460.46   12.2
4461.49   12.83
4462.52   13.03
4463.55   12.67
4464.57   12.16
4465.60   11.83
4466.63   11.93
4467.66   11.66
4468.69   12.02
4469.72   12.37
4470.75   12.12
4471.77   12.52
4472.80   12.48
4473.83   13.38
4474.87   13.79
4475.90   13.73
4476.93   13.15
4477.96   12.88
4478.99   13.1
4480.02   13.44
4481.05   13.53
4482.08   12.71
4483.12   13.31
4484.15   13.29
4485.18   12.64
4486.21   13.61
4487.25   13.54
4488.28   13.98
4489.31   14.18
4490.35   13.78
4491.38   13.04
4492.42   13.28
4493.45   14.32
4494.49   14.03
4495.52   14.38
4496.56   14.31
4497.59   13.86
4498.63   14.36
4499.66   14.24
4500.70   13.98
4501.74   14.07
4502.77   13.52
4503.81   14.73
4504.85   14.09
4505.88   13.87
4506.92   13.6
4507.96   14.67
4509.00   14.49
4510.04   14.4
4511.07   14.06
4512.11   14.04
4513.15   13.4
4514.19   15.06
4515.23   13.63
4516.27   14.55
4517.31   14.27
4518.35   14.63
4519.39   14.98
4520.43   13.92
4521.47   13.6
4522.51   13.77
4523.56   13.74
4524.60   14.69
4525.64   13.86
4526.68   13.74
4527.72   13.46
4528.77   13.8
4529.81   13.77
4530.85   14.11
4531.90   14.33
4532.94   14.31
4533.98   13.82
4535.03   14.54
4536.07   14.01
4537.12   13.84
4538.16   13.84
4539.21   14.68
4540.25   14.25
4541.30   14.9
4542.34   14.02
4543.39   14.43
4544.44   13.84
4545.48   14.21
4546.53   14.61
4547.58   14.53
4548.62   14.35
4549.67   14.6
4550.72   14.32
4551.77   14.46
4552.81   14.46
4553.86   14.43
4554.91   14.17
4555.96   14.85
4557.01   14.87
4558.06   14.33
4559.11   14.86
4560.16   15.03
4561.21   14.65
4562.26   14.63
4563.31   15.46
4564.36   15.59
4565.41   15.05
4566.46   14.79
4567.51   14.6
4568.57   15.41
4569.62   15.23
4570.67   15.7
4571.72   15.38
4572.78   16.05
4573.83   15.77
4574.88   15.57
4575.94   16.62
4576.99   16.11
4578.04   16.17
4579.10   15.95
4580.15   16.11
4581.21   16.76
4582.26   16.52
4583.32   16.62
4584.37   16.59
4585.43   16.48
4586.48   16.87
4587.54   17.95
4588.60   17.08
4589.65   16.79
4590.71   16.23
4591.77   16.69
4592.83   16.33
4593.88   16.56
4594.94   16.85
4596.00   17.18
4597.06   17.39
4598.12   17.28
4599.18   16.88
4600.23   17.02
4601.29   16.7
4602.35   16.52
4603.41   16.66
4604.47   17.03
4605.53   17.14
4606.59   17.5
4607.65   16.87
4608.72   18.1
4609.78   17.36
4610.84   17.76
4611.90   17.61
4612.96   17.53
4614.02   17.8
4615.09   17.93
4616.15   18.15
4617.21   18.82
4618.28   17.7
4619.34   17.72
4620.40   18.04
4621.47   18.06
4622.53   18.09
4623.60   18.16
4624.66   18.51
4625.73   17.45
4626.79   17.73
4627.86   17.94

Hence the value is -28.9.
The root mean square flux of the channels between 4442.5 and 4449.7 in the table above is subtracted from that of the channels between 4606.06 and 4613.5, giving 5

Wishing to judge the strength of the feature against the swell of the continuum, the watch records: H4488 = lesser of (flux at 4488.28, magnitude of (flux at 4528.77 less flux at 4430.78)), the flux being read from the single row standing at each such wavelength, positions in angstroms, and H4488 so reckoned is 2.6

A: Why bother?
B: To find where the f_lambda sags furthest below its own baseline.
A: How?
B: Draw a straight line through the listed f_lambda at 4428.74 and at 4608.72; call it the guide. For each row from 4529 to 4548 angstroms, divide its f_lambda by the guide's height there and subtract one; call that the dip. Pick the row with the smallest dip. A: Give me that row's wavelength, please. 4544.44 angstroms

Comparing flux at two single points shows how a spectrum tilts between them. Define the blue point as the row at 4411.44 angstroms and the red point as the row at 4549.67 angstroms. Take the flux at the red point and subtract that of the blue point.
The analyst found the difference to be 1.7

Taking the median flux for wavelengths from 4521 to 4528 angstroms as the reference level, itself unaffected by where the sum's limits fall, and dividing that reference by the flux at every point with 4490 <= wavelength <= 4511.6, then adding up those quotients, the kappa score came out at 20.6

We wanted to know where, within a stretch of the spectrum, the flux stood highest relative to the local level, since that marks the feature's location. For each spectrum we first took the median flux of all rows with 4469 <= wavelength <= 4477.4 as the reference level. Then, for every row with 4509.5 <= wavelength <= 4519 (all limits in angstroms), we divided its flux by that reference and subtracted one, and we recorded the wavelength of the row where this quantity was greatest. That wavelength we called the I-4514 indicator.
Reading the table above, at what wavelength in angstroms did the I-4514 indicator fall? 4514.19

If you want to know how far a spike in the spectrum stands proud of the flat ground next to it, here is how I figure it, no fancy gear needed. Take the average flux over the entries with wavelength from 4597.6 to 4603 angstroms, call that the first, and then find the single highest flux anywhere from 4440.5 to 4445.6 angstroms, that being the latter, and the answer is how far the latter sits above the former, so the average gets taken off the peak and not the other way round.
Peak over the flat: -3.6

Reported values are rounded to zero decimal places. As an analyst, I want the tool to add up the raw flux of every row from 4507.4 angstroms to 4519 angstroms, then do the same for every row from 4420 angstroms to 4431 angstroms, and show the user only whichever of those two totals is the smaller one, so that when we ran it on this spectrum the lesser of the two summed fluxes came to 136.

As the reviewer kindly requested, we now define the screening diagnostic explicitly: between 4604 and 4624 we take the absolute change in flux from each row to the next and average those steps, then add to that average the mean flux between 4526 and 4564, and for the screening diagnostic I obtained 14.7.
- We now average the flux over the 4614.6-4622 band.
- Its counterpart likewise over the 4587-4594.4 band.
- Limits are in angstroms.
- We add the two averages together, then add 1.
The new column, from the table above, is 36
